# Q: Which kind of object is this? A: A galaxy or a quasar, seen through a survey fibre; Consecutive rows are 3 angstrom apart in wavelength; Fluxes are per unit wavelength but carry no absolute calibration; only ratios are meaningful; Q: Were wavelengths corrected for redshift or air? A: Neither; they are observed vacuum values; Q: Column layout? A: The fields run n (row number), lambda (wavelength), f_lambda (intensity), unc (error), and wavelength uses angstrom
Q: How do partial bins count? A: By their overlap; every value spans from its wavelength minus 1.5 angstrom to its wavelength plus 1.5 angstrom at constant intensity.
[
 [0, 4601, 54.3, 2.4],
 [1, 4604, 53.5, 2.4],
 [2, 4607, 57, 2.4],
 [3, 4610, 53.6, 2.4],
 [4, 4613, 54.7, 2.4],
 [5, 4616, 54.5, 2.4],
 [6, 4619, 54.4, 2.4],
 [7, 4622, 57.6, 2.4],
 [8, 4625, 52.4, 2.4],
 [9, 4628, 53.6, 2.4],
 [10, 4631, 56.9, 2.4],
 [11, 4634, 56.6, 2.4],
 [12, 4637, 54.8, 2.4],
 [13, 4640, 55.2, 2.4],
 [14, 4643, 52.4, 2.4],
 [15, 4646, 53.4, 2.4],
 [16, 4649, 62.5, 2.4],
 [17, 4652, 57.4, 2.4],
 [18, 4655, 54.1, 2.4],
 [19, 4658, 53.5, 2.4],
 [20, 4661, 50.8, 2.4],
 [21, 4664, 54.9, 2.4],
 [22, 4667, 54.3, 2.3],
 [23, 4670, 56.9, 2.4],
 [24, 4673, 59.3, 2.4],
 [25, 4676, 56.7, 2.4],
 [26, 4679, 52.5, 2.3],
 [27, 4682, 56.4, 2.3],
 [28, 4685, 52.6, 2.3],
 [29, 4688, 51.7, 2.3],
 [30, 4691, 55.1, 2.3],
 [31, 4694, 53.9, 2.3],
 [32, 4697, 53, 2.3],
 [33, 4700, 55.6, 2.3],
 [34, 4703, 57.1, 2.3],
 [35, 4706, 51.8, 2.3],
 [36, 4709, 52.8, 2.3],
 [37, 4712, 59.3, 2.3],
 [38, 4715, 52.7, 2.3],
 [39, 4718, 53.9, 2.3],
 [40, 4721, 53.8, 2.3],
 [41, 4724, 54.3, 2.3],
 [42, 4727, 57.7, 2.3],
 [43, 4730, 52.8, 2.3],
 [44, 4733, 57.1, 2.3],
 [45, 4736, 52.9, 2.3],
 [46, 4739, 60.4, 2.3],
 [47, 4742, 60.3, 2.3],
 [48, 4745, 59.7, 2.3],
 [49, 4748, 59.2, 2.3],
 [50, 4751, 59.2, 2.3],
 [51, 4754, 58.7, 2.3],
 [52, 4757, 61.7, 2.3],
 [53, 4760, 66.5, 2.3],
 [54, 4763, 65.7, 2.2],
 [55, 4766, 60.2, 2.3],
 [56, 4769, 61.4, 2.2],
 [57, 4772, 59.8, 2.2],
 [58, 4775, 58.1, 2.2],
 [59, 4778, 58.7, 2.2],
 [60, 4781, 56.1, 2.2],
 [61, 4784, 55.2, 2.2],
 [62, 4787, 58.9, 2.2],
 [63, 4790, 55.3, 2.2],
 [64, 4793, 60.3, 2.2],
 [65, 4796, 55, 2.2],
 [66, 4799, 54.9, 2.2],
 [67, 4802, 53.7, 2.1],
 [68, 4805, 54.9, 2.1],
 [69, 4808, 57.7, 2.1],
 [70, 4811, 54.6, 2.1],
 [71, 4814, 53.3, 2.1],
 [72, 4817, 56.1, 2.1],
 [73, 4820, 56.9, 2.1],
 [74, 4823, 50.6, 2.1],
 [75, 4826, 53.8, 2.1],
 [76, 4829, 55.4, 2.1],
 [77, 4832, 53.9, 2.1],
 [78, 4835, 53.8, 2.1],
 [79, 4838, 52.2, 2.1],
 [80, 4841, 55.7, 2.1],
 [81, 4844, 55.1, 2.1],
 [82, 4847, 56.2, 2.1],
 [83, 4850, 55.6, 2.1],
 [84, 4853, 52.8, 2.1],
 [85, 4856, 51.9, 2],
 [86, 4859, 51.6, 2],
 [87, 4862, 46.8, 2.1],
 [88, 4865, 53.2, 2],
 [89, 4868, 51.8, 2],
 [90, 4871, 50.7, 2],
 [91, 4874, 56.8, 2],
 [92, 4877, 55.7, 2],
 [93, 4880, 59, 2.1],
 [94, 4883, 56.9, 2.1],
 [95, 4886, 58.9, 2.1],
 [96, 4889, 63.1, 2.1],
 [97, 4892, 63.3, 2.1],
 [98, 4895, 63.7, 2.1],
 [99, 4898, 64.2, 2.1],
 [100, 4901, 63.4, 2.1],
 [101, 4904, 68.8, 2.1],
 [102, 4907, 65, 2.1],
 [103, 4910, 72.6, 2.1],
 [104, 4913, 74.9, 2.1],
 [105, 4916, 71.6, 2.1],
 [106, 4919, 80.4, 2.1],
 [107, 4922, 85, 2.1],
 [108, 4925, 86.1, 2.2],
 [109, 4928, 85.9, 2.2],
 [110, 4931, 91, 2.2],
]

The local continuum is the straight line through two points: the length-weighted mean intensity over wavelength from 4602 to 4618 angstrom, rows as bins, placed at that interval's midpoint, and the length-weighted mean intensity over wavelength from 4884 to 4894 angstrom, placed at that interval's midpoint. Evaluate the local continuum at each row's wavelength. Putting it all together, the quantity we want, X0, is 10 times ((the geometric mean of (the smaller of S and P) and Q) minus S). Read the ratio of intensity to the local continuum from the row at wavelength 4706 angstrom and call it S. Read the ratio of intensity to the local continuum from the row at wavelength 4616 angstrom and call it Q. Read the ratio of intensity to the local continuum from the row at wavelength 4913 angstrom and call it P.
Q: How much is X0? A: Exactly 0.4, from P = 1.20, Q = 0.99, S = 0.91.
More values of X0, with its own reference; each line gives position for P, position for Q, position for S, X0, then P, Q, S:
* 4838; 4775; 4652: -1.1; 0.87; 0.99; 1.03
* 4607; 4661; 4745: -0.6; 1.04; 0.91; 1.03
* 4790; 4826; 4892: -1.1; 0.94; 0.90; 1.03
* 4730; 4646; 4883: 0.1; 0.92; 0.96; 0.93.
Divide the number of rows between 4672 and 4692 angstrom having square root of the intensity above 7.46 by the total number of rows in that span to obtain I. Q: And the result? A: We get 0.43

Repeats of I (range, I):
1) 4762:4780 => 1.00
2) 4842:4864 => 0.14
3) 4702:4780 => 0.69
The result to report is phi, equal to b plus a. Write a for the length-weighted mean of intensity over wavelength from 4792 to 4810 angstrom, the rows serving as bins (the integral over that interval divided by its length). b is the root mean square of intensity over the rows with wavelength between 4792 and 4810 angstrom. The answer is 112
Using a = 55.9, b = 56.1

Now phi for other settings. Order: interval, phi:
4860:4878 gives 105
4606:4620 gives 110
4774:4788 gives 115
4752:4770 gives 125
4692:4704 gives 110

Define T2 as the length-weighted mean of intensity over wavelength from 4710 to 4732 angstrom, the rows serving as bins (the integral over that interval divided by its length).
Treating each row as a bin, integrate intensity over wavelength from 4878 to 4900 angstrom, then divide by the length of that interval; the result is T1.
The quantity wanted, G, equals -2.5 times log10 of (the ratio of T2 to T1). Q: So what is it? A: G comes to 0.118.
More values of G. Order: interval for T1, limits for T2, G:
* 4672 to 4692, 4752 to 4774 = -0.132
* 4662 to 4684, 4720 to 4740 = 0.003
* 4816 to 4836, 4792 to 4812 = -0.029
